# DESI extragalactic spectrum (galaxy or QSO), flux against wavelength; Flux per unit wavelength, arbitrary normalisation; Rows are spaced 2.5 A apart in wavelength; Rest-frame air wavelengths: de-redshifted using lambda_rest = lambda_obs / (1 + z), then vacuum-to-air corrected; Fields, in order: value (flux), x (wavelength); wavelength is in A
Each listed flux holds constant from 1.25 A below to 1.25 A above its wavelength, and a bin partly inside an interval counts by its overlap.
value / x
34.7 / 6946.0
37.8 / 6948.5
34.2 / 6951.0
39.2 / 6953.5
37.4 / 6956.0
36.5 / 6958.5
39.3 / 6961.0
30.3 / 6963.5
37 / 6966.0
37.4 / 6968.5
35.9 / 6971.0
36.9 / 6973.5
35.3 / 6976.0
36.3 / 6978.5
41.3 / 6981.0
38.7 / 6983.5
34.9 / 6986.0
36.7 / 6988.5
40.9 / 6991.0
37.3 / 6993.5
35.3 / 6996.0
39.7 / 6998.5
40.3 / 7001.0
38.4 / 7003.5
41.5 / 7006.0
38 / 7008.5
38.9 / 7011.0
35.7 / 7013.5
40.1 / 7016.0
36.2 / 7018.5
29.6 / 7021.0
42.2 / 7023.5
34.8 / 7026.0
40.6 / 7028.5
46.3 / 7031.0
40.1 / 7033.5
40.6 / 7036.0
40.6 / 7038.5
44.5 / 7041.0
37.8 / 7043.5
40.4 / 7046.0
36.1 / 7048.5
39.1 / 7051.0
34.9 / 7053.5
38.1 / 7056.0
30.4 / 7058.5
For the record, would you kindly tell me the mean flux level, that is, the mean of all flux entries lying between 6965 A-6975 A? 36.8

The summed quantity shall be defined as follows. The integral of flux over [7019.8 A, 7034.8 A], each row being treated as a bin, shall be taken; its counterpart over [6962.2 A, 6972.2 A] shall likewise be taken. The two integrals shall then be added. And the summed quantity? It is 936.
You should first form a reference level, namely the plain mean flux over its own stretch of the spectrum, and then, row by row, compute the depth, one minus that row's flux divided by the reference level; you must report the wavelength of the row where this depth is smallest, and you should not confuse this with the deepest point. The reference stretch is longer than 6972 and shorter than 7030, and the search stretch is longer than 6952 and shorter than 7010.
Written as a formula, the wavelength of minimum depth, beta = 7006.0 A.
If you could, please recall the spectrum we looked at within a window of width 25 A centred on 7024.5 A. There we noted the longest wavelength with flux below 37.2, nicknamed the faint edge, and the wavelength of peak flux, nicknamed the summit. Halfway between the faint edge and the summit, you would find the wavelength 7028.5 A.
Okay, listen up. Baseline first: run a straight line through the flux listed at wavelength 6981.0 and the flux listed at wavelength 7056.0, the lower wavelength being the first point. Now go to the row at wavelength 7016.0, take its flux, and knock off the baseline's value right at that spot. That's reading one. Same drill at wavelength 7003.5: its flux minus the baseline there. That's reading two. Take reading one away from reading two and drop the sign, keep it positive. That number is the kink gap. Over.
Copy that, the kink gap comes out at 2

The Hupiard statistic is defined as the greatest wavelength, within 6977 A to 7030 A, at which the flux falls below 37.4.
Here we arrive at 7026.0 A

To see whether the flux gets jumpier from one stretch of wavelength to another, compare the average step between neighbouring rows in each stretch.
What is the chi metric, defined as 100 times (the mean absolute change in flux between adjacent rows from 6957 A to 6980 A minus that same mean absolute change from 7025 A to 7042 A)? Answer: -68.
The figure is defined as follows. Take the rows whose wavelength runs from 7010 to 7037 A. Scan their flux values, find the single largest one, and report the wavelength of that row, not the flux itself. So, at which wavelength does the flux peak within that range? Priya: 7031.0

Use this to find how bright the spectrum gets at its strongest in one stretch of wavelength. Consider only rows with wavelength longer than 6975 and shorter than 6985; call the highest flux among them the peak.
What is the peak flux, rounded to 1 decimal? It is 41.3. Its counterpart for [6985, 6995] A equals 40.9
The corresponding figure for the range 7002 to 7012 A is 41.5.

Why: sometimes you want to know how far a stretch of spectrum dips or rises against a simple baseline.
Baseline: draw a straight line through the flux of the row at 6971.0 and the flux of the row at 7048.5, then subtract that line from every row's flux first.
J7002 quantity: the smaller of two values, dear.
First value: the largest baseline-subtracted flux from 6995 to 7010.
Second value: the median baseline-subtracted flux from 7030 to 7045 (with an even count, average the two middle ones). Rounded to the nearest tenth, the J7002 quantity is 4.5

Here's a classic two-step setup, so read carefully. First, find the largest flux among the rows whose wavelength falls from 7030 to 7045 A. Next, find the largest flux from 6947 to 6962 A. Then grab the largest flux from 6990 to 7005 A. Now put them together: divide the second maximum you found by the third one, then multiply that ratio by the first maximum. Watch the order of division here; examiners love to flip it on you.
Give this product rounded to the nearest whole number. 44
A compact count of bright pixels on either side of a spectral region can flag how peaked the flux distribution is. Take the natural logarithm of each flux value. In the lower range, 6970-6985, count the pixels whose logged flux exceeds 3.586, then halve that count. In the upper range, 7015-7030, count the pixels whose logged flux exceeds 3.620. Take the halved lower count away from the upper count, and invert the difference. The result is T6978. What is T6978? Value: 1.00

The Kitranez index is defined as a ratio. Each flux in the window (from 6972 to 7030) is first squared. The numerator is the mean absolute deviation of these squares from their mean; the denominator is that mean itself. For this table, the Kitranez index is 0.122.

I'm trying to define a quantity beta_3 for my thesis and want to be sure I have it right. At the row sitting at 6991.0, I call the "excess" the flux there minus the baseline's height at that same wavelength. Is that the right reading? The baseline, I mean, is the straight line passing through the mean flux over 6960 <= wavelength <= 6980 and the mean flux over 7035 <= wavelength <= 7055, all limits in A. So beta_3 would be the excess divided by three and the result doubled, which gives 2.6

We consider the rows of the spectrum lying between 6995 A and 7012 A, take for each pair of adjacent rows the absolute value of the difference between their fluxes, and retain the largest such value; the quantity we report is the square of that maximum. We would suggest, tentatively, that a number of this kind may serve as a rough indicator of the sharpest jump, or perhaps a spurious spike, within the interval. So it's 19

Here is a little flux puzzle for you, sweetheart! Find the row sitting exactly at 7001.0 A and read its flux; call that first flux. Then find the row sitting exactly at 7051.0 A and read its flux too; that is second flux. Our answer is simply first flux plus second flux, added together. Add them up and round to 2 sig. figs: 79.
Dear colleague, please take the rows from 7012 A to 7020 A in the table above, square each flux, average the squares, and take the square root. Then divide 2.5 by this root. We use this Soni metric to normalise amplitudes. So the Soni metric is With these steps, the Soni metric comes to 0.0669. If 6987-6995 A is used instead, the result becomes 0.0652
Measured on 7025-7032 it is 0.0612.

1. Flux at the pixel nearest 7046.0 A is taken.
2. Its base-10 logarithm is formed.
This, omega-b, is 1.61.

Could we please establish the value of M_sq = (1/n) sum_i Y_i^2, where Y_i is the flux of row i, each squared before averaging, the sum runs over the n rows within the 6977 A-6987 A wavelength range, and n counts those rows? 1435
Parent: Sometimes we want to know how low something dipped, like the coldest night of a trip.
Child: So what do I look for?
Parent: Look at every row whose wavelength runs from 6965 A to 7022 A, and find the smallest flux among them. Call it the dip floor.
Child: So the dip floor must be 29.6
